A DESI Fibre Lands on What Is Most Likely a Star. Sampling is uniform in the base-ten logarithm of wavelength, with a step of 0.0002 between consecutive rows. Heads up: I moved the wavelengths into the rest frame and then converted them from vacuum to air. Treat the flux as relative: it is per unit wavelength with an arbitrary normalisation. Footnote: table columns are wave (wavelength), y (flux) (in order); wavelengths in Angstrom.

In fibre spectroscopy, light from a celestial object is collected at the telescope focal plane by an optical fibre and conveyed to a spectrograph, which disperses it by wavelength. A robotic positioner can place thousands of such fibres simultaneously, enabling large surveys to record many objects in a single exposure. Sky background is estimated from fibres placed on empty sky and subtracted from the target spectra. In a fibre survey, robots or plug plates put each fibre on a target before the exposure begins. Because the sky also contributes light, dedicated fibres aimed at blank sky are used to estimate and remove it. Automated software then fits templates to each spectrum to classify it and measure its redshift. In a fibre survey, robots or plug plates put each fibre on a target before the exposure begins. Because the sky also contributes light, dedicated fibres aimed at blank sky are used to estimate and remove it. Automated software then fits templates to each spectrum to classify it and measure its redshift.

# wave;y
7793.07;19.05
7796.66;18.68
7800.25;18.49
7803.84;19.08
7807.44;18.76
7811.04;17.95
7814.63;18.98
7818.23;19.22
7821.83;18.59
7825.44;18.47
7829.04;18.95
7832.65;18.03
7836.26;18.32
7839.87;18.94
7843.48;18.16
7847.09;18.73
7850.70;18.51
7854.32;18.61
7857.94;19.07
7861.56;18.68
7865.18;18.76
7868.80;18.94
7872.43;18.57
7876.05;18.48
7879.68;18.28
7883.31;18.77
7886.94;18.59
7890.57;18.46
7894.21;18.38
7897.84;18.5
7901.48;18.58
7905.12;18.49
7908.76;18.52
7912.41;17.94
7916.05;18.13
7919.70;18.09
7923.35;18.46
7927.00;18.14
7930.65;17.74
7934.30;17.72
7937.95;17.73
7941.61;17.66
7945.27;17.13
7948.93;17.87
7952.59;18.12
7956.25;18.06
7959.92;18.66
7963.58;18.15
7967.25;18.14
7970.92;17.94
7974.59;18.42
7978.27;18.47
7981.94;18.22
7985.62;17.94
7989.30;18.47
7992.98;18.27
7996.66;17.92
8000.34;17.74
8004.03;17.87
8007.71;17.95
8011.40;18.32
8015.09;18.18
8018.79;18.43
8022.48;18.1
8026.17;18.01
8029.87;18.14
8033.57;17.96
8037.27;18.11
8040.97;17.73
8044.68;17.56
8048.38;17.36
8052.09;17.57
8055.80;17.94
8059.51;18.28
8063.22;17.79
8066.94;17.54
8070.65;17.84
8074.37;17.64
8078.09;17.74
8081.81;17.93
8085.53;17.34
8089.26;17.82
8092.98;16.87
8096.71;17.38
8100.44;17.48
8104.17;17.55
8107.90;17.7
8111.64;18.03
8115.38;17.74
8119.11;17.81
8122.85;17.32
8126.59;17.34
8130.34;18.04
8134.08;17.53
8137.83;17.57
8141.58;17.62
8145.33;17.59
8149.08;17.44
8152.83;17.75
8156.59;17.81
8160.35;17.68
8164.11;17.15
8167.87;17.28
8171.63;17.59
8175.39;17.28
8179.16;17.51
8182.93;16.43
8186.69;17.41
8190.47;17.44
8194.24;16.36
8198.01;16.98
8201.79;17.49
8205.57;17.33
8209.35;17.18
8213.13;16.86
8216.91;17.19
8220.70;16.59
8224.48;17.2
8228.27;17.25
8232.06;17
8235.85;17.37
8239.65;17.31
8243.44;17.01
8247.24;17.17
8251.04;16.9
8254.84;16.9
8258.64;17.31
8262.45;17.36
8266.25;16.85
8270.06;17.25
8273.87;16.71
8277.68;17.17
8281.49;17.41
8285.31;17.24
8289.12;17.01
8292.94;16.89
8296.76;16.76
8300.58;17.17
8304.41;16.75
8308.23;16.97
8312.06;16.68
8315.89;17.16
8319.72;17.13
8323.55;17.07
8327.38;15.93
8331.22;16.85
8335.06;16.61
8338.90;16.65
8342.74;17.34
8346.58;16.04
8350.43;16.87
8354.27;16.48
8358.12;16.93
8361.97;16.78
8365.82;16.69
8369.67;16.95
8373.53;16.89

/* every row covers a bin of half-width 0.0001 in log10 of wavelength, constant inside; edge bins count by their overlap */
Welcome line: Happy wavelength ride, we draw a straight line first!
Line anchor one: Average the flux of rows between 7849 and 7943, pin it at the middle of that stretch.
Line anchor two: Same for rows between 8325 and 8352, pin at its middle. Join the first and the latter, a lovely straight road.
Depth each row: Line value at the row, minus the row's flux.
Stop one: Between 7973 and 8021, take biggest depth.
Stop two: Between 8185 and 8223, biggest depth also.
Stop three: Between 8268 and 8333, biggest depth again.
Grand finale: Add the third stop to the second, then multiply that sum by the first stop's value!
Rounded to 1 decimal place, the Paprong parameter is 0.3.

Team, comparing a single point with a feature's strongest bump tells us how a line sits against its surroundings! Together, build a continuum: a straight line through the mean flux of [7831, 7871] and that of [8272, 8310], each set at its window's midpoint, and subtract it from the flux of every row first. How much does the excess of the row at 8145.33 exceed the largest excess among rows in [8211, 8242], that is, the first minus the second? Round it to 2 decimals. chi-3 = -0.11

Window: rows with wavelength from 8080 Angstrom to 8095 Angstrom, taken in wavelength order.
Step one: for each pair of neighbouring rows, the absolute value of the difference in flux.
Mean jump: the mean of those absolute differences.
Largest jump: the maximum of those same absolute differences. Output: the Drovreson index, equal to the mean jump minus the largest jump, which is -0.28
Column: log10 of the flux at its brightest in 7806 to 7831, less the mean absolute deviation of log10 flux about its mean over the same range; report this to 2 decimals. 1.28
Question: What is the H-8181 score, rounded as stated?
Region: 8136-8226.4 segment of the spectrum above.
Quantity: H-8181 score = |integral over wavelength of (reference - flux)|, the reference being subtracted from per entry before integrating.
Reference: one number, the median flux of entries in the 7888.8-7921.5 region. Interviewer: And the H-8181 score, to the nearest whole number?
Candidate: 107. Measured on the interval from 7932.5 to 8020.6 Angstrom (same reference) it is 35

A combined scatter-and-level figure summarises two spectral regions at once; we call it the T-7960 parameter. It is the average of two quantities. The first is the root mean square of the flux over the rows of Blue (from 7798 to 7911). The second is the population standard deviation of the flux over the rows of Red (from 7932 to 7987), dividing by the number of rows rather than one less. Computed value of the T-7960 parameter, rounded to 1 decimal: 9.5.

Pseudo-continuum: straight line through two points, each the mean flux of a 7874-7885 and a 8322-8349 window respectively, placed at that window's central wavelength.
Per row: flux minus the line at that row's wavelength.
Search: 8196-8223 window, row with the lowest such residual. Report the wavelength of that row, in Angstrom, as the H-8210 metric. 8220.70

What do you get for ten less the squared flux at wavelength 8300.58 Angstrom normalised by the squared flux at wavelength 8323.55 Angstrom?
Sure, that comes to 8.99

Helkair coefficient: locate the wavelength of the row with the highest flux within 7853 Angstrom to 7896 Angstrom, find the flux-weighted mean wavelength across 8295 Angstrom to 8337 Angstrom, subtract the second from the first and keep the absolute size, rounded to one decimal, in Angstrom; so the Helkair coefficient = 457.9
